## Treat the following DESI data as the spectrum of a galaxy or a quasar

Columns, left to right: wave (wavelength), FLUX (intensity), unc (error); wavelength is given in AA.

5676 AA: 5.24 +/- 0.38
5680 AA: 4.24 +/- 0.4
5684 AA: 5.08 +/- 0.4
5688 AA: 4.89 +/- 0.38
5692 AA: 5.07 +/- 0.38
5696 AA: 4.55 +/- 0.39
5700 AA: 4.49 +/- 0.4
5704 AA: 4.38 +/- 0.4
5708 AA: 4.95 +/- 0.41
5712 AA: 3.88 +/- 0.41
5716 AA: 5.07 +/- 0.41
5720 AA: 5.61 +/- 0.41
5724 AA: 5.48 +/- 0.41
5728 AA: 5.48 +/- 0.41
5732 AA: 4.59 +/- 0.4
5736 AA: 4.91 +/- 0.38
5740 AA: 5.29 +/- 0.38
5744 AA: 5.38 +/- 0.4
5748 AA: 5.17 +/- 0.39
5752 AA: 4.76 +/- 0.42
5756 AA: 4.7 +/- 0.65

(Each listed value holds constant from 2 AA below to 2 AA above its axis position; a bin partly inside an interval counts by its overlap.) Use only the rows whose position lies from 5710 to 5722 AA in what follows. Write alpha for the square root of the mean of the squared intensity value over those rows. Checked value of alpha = 4.9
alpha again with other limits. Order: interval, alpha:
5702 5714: 4.4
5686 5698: 4.8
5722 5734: 5.2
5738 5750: 5.3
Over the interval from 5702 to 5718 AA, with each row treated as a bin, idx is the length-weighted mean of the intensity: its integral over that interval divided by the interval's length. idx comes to 4.57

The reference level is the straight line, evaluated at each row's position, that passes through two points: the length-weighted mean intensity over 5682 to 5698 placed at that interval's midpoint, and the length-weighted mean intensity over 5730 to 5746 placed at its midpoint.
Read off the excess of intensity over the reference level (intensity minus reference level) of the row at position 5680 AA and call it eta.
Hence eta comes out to -0.63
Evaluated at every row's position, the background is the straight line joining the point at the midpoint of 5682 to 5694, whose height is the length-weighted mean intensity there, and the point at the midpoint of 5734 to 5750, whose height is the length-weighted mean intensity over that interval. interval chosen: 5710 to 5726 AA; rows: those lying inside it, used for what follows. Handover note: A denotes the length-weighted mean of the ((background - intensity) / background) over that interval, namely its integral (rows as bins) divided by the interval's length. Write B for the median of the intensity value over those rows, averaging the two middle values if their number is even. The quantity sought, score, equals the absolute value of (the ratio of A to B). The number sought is 0.004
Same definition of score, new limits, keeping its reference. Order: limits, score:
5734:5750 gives 0.000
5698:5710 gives 0.020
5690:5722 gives 0.013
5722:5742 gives 0.000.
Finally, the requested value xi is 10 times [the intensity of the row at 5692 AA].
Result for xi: 50.7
